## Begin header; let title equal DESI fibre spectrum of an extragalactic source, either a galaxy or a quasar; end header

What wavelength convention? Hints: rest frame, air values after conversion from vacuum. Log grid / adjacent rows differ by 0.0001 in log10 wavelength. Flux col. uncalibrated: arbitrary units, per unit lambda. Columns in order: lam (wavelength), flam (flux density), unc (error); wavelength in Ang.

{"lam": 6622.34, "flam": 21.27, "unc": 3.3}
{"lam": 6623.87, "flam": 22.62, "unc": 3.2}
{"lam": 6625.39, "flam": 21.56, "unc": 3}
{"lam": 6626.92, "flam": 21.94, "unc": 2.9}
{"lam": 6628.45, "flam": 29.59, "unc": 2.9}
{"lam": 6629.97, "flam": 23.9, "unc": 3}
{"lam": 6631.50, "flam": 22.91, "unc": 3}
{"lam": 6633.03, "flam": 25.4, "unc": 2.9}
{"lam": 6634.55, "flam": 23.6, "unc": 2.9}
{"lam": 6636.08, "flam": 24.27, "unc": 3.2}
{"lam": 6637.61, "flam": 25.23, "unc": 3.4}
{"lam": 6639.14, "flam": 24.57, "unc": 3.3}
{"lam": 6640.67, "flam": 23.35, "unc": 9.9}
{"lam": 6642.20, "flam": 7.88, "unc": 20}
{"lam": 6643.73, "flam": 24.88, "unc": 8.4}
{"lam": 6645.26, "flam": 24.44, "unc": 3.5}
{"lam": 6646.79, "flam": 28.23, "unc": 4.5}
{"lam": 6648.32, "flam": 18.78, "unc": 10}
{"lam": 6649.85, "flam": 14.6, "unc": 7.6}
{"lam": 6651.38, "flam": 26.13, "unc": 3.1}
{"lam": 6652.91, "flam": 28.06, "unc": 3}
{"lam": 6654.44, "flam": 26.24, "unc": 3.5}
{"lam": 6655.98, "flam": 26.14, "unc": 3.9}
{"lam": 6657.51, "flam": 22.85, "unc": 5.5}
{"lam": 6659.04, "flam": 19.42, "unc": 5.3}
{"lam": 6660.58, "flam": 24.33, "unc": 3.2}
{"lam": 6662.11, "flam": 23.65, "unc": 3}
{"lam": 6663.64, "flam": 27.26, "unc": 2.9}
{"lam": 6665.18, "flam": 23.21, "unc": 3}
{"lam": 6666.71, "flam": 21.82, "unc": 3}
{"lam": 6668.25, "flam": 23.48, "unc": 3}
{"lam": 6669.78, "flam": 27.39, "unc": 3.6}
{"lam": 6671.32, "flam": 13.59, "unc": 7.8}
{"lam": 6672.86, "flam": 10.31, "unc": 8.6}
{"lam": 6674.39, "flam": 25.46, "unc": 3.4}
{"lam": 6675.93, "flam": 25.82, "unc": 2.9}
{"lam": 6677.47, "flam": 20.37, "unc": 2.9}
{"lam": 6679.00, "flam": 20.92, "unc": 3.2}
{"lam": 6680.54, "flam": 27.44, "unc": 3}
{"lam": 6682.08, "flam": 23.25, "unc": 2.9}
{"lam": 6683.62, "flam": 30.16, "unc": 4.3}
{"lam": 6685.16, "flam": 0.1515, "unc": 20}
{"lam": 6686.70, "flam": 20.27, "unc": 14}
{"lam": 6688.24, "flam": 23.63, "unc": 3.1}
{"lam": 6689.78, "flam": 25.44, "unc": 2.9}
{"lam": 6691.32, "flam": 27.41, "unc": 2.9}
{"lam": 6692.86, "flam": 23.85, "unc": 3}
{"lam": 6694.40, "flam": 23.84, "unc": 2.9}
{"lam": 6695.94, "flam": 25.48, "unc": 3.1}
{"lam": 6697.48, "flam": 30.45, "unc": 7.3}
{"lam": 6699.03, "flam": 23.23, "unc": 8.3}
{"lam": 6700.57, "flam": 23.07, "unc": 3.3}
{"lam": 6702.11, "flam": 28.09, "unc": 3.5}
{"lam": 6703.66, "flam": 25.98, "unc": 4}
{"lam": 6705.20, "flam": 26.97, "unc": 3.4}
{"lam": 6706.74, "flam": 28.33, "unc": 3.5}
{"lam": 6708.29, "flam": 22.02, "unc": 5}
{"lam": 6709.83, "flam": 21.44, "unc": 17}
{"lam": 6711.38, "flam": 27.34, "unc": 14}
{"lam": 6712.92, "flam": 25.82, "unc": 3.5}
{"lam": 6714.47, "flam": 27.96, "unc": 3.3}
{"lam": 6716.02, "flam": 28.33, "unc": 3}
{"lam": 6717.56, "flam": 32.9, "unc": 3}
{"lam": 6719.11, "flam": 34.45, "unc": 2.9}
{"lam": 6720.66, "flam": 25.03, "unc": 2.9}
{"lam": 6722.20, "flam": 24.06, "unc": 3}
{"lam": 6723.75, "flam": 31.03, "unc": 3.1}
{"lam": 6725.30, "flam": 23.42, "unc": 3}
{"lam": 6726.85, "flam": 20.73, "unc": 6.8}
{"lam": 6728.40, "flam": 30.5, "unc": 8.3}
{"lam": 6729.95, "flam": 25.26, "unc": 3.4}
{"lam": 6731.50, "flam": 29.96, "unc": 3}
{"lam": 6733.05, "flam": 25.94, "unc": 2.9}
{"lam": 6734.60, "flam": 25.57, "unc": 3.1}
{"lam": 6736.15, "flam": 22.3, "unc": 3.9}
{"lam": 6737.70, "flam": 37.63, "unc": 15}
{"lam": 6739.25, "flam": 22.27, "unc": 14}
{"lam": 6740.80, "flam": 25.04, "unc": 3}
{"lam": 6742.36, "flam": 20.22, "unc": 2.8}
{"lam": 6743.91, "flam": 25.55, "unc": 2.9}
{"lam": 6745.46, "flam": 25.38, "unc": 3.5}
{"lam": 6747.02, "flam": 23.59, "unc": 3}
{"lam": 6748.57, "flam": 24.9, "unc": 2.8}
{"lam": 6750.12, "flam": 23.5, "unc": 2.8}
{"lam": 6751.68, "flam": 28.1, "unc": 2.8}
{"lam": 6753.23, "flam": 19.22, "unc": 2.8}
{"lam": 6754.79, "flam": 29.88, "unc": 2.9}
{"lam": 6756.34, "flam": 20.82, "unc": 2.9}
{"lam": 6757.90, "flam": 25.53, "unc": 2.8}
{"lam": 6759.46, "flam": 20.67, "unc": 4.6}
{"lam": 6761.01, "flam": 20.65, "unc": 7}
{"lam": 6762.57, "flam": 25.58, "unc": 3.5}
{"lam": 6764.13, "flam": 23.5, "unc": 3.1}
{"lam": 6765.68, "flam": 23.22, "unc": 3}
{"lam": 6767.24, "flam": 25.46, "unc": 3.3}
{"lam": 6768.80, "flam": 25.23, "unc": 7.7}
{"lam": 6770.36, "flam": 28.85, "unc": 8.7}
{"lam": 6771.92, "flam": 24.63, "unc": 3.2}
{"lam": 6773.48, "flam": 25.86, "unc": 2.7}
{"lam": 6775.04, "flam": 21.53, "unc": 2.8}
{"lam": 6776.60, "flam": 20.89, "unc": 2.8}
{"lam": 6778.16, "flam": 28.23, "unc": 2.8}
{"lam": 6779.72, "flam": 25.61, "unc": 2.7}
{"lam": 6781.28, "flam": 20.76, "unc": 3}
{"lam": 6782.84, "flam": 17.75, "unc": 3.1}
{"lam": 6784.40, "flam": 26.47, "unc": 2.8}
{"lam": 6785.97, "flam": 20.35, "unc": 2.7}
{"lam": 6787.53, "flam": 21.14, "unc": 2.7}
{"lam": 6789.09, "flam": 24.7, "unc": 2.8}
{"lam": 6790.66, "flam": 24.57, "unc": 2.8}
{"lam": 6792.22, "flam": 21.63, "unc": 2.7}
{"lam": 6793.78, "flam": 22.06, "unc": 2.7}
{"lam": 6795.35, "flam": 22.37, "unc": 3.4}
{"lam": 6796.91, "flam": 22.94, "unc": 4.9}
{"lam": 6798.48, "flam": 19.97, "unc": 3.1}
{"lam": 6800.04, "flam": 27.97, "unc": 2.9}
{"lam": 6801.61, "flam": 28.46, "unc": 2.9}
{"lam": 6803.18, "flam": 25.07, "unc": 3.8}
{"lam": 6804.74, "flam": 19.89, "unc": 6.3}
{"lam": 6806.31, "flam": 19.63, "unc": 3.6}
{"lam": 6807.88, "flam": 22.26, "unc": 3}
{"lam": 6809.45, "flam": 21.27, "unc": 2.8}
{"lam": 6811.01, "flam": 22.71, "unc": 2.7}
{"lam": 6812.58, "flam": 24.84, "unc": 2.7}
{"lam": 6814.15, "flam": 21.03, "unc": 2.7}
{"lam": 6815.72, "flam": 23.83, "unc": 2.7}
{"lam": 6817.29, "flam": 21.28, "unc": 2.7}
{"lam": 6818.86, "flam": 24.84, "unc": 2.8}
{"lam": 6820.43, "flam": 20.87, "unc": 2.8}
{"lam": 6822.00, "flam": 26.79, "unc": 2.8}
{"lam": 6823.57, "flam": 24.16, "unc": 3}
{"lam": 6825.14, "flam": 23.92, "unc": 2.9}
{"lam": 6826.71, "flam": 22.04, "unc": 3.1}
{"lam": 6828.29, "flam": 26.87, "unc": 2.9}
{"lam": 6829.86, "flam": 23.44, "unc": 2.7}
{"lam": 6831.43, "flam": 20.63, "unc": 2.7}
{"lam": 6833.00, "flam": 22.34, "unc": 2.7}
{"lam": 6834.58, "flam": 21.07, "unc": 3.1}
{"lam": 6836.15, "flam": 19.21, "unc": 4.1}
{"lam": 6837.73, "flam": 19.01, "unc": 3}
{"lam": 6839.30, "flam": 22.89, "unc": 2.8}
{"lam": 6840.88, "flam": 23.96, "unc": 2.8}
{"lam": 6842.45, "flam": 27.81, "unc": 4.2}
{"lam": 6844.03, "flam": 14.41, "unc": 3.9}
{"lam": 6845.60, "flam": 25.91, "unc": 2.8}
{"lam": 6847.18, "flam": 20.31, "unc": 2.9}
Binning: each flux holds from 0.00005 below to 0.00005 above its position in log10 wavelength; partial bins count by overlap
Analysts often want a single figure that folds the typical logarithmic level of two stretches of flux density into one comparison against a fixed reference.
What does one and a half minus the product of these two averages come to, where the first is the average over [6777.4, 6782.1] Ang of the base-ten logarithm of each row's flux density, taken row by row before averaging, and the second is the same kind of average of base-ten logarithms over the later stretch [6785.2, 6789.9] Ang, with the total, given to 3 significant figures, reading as -0.368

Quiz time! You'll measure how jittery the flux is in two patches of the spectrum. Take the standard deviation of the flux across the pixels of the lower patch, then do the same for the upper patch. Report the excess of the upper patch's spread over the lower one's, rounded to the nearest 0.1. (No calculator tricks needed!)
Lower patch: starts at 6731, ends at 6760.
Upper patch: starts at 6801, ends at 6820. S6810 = -1.7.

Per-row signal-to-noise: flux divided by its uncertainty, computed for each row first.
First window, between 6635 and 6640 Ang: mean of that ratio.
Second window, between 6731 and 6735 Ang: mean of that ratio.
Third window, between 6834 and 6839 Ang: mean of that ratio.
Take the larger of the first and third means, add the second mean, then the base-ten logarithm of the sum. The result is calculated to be 1.22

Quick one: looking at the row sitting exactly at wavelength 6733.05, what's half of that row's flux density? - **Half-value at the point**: 13.0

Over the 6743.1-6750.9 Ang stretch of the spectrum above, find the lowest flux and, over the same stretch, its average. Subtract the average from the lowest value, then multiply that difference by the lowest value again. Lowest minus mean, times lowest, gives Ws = -25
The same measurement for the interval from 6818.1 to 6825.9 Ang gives -68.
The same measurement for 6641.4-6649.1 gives -102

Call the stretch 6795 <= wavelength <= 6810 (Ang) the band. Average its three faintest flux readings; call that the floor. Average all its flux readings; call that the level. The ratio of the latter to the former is 1.16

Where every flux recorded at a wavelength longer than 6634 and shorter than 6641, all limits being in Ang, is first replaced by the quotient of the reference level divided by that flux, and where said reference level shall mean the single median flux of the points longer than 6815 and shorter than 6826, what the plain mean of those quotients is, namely 0.99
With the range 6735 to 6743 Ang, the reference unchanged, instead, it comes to 0.98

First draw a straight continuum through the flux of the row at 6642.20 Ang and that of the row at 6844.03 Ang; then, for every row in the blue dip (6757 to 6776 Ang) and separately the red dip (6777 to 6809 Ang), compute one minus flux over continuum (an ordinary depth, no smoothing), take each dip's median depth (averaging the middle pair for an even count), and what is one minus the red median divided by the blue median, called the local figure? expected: 0.3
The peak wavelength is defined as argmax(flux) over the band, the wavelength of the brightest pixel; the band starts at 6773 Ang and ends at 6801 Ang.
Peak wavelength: 6778.16 Ang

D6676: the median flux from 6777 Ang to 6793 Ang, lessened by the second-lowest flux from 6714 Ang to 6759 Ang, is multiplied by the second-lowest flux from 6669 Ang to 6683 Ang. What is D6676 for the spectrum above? 39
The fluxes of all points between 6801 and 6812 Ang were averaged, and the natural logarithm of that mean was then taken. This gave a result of 3.12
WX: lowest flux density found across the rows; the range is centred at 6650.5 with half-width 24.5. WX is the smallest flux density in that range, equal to 7.88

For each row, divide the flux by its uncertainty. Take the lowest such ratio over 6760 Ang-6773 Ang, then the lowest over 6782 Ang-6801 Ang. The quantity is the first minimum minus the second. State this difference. -1.7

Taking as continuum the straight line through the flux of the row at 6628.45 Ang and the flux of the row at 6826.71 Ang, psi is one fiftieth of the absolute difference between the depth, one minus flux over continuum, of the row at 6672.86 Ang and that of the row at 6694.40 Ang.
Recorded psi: 0.010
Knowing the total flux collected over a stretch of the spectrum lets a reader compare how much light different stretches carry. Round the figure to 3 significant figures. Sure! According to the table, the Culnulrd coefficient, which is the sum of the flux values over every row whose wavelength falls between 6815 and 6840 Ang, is 363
